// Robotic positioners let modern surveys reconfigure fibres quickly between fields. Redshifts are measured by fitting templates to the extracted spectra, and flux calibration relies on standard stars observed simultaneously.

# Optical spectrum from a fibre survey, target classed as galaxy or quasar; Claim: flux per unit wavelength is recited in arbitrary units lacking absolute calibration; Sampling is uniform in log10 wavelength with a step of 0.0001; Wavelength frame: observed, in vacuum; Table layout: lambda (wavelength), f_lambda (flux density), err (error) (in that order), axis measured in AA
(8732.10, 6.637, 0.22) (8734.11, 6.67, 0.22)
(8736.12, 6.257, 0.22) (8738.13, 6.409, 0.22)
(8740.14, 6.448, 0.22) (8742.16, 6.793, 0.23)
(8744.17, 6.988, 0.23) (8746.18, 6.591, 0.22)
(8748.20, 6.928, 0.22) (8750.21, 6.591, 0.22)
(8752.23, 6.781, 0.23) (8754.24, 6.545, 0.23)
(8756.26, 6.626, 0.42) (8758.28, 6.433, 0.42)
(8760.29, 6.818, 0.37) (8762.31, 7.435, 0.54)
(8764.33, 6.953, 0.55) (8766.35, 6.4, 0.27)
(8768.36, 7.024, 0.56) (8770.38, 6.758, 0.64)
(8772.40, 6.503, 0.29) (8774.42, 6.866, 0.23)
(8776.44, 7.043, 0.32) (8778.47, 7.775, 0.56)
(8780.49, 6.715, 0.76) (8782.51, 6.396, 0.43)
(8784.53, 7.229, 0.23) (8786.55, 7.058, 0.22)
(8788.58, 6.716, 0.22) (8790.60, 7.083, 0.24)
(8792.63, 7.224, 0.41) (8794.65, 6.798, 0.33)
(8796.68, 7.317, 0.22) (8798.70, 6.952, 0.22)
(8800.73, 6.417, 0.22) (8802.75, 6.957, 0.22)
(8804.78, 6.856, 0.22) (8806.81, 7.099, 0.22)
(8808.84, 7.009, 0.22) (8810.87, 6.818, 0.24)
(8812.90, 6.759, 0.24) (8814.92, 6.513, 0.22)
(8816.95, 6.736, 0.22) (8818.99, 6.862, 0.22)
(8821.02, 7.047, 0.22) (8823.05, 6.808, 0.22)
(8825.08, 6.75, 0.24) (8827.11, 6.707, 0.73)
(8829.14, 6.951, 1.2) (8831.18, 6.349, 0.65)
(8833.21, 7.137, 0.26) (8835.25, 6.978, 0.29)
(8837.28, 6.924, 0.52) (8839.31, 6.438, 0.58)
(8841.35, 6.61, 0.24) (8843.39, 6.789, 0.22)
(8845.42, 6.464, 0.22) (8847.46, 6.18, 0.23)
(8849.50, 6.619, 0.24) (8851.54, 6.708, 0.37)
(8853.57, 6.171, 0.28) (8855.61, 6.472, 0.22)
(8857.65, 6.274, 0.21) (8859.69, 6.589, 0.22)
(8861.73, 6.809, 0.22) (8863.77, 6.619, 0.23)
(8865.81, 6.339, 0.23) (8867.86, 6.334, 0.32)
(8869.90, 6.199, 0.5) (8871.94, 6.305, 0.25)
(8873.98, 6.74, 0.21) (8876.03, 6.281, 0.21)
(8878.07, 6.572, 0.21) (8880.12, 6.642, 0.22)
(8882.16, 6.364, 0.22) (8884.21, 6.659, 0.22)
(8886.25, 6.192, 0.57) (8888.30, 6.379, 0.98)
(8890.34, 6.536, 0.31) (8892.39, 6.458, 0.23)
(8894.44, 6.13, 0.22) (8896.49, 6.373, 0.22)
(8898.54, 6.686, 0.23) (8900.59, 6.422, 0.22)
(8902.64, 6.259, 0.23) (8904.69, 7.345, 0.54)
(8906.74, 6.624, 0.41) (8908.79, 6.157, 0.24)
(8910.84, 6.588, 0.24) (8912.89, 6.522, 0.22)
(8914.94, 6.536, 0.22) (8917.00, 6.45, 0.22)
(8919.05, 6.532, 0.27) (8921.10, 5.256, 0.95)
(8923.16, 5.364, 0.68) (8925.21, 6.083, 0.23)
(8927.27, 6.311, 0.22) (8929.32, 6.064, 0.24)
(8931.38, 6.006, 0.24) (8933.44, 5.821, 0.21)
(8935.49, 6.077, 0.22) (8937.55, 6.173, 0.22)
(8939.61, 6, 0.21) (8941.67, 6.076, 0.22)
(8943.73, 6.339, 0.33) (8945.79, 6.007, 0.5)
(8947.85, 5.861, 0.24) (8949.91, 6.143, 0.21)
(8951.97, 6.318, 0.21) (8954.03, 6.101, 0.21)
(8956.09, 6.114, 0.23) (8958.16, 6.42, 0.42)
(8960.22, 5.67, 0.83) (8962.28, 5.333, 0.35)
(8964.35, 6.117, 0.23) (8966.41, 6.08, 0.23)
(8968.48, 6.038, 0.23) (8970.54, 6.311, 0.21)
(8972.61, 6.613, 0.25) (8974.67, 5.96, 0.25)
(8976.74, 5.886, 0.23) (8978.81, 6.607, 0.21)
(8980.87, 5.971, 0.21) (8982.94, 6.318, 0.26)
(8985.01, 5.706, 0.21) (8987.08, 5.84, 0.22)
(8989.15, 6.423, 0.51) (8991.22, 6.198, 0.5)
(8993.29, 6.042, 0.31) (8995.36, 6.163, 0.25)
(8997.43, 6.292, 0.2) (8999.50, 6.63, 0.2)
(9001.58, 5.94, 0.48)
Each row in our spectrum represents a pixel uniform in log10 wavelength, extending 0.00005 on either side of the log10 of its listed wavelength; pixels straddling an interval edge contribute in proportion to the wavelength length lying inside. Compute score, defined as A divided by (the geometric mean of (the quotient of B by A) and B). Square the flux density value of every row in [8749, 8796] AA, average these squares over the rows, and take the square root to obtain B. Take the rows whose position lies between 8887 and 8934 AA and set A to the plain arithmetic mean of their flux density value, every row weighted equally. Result 2.3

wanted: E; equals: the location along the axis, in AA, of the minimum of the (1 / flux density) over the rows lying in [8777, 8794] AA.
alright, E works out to 8778.47 AA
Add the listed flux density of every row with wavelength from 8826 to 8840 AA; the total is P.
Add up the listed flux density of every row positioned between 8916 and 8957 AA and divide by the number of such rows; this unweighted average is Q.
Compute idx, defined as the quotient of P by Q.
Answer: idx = 7.8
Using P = 47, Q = 6.05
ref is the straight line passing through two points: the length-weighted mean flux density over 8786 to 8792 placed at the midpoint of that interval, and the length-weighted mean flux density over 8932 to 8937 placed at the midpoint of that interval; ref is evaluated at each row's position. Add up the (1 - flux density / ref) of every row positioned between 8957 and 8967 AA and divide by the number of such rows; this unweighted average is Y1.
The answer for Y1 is -0.023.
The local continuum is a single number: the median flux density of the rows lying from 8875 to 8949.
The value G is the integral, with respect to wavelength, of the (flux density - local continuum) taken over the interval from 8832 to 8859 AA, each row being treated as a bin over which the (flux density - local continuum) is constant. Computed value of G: 7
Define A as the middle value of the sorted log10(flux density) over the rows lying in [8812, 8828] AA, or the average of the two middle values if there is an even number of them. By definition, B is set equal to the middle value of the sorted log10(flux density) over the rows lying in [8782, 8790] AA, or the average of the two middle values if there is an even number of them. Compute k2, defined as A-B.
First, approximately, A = 0.83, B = 0.838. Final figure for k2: -0.008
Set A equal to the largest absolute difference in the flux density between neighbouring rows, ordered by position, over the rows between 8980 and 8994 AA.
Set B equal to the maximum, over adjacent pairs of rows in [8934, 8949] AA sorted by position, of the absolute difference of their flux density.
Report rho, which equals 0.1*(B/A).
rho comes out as 0.05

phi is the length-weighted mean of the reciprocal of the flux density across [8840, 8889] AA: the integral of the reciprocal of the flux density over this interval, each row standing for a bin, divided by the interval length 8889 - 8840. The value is 0.155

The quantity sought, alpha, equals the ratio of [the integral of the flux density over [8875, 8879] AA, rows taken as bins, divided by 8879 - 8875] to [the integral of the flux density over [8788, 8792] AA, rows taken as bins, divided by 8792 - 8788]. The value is 0.92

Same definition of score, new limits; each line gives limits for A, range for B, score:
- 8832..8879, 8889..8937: 2.7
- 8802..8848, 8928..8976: 2.9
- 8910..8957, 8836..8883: 2.3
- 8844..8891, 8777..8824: 2.4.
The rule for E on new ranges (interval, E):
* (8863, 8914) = 8904.69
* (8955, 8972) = 8958.16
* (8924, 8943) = 8927.27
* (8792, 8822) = 8796.68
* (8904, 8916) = 8904.69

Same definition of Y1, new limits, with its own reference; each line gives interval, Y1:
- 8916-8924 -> 0.029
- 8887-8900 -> -0.028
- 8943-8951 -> -0.033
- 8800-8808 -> 0.003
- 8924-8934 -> -0.007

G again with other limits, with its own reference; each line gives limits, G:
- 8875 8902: 3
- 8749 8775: 11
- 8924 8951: -7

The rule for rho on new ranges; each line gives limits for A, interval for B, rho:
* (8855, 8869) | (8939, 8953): 0.11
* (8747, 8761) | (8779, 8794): 0.22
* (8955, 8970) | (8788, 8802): 0.07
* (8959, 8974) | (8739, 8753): 0.05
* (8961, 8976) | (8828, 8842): 0.10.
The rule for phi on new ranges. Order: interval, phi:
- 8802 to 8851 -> 0.148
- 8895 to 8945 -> 0.161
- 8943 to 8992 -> 0.164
